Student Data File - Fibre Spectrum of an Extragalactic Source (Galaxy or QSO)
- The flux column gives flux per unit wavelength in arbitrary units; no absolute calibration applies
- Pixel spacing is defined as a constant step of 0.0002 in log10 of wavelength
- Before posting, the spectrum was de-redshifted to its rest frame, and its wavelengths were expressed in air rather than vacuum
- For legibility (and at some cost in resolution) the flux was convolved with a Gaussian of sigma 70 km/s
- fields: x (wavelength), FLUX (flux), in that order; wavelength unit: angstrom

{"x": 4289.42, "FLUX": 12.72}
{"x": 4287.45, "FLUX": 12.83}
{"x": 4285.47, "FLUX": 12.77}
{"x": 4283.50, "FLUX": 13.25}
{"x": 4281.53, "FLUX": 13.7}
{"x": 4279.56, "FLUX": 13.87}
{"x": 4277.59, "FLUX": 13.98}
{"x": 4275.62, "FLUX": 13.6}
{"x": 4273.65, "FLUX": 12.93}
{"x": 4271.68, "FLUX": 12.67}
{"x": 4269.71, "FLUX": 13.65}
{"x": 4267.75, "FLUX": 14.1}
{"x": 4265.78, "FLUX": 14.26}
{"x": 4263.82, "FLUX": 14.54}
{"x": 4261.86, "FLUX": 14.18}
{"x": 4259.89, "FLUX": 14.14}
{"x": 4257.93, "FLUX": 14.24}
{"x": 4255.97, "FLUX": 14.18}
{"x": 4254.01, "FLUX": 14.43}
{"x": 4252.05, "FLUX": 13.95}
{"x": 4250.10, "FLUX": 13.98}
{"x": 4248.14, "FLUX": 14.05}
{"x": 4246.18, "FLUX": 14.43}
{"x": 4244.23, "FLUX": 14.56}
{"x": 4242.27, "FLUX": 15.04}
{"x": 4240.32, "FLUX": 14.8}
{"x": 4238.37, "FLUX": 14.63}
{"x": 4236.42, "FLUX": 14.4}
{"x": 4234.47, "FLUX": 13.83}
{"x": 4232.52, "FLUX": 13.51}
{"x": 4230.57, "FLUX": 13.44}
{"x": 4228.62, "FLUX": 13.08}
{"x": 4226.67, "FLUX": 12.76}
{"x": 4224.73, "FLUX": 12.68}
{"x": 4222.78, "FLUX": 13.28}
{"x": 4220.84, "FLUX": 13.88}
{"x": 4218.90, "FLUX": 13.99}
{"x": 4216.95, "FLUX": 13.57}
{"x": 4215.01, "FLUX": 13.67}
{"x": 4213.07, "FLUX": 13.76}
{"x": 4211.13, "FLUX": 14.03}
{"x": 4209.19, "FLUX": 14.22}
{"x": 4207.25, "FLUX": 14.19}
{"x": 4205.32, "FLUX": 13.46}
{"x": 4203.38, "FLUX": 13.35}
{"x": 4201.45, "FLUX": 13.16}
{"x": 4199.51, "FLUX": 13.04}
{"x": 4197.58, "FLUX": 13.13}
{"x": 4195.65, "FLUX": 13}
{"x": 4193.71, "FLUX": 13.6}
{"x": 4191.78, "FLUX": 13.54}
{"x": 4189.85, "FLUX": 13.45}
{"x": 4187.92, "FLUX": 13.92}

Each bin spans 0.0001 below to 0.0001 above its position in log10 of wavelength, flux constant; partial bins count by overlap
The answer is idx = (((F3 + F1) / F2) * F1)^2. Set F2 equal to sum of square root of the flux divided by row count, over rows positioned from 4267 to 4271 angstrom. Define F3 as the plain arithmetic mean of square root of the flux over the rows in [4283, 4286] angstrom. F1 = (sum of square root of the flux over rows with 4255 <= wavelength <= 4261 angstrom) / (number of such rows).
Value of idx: 55.6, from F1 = 3.77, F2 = 3.725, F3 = 3.61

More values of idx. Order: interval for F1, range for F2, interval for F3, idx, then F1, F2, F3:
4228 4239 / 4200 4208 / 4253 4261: 57.2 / 3.72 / 3.679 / 3.77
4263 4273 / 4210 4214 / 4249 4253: 55.4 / 3.72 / 3.728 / 3.74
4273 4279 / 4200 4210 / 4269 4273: 52.6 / 3.67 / 3.698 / 3.63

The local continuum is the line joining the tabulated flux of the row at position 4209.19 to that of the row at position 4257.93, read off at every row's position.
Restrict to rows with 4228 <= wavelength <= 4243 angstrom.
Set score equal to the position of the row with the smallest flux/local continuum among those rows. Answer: 4228.62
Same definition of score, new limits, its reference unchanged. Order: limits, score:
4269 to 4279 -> 4271.68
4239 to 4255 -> 4252.05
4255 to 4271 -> 4269.71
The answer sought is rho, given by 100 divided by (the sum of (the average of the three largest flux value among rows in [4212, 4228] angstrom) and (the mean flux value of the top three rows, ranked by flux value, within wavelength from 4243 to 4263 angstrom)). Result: 3.53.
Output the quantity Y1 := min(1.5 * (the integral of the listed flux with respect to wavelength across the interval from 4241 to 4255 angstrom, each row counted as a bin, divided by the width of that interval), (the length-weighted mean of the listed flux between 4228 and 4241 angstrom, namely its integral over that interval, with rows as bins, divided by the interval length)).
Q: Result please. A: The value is 14.0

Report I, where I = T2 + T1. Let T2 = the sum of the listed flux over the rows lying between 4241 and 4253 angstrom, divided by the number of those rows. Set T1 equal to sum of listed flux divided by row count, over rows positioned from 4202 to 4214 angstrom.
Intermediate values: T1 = 13.8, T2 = 14.3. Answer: 28.2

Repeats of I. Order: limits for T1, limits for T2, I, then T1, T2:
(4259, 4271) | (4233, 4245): 28.7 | 14.1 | 14.5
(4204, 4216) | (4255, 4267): 28.1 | 13.9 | 14.3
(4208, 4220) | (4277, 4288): 27.3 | 13.9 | 13.4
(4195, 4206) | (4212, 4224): 26.9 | 13.2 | 13.7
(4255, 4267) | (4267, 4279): 27.7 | 14.3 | 13.5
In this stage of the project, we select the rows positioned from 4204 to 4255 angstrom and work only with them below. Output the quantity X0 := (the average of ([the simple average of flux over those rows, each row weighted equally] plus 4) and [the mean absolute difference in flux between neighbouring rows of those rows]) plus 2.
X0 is 11.1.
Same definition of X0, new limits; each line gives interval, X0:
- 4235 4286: 11.2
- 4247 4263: 11.1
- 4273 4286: 10.9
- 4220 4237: 10.9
